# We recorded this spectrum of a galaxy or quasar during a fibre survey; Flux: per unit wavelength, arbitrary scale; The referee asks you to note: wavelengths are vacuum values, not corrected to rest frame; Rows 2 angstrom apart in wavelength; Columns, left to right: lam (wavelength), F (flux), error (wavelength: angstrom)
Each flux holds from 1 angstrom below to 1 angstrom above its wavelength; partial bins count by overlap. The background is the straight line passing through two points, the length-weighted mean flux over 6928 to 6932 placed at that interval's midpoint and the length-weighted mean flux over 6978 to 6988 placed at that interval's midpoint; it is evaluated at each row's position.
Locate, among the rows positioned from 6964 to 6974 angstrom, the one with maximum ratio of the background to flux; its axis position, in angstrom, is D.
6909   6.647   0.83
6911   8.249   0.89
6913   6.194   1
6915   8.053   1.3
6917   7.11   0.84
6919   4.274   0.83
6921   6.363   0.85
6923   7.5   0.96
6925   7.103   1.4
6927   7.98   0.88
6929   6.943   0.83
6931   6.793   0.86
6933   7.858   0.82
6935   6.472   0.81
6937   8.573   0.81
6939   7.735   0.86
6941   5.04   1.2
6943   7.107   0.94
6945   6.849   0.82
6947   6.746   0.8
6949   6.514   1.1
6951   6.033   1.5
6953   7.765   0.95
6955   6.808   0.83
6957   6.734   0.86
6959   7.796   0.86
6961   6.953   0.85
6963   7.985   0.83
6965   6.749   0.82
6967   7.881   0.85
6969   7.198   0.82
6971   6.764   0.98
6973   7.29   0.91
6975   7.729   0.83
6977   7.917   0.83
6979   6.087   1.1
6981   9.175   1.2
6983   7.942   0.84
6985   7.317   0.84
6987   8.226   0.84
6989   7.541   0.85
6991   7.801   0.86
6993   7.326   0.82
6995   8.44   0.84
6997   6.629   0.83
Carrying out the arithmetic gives 6971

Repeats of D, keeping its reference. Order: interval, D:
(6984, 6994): 6993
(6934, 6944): 6941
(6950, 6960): 6951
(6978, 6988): 6979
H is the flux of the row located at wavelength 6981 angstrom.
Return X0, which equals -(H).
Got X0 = -9.2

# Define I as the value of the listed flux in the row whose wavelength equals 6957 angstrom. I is 6.734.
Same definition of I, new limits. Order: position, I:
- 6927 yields 7.98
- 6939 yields 7.735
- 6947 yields 6.746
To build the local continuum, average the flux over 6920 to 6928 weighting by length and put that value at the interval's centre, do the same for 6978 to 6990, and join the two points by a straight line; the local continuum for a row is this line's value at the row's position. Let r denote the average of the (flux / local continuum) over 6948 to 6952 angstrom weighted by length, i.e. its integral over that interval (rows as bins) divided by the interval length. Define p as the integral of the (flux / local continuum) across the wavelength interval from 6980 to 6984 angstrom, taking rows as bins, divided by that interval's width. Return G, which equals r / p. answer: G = 0.76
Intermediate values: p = 1.11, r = 0.843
